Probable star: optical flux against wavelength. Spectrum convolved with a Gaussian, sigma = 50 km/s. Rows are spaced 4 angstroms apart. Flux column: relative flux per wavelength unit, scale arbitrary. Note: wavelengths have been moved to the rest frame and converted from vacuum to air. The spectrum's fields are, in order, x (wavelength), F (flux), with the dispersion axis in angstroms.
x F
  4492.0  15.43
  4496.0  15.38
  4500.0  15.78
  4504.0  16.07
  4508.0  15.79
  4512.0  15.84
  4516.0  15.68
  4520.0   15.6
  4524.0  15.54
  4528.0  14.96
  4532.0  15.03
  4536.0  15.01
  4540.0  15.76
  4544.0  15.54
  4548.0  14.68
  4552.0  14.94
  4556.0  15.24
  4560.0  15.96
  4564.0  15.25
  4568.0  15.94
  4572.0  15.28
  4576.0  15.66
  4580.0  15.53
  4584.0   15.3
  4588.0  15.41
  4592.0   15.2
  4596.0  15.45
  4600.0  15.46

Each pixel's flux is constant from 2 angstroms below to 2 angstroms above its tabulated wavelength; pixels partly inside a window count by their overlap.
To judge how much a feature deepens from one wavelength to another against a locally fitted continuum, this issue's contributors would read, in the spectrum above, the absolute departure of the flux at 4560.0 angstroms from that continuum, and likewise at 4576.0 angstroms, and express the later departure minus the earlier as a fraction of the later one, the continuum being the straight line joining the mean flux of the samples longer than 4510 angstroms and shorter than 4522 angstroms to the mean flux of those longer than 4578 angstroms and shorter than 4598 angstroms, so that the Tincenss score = -1.0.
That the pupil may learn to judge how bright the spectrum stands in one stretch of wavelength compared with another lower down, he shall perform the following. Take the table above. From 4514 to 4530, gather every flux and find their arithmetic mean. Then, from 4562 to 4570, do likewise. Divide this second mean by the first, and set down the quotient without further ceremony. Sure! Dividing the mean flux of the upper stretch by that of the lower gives 1.01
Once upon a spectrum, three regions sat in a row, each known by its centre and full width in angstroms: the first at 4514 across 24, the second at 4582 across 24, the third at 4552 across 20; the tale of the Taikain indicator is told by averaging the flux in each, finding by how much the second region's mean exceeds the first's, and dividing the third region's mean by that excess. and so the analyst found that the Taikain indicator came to -43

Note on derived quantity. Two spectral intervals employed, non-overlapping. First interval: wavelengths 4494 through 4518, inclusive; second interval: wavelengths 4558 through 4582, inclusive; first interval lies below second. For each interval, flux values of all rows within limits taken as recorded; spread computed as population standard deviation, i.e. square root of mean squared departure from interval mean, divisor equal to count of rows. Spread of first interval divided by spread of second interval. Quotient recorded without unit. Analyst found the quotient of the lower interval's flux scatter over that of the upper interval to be 0.7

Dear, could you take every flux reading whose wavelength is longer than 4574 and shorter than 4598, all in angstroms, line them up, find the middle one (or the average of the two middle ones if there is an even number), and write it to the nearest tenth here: 15.4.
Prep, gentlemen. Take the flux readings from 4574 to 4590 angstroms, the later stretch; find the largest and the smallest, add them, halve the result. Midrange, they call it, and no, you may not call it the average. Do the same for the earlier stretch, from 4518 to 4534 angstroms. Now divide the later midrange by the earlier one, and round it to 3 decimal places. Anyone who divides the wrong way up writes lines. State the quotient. 1.013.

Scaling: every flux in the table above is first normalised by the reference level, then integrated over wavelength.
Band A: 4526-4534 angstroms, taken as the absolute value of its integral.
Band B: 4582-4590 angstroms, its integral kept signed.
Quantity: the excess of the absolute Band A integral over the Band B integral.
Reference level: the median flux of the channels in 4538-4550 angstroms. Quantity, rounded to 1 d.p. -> -0.2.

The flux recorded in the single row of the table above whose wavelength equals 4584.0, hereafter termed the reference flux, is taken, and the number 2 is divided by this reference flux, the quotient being 0.131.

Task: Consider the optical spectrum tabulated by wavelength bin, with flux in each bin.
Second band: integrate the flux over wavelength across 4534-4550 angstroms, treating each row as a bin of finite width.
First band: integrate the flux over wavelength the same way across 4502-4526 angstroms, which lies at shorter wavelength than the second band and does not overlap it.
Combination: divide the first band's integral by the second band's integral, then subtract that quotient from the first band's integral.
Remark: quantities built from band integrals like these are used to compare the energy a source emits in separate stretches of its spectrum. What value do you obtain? 377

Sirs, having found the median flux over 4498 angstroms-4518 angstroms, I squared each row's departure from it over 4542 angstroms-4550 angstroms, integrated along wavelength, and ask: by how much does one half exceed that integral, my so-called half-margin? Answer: -4.7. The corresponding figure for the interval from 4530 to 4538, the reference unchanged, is -4.2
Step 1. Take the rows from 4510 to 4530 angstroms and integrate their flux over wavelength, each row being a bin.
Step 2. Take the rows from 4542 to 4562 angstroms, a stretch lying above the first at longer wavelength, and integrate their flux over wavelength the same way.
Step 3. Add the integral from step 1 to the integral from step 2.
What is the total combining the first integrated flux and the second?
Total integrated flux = 616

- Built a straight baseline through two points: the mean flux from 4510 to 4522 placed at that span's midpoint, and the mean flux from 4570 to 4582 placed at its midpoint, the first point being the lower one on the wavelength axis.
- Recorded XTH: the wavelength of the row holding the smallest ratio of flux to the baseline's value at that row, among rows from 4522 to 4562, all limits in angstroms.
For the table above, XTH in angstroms 4548.0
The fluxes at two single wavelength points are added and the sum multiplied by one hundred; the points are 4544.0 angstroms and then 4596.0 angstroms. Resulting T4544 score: 3099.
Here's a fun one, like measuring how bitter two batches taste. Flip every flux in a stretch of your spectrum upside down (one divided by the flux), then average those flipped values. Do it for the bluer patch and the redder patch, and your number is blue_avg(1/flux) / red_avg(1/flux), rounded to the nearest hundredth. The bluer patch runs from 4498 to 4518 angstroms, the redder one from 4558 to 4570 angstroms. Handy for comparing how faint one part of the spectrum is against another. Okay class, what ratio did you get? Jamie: 0.99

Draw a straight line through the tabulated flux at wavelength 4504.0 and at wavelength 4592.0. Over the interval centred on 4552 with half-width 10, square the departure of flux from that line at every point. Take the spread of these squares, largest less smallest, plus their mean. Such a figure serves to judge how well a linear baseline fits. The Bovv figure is 1.2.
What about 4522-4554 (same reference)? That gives 1.3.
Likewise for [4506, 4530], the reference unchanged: 0.9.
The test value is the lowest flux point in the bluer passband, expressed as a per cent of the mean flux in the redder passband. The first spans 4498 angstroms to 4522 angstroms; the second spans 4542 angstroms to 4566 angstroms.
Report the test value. 102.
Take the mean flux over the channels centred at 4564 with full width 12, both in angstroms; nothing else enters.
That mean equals 15.7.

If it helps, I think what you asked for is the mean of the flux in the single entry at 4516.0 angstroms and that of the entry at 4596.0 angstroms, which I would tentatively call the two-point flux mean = 15.6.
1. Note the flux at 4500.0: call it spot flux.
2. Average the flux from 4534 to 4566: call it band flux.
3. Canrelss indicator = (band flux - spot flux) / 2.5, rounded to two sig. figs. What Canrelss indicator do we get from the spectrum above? -0.19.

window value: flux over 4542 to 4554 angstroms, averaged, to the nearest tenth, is 15.1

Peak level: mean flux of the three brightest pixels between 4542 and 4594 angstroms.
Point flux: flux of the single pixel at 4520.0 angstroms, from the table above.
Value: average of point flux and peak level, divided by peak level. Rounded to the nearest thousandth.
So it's 0.992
